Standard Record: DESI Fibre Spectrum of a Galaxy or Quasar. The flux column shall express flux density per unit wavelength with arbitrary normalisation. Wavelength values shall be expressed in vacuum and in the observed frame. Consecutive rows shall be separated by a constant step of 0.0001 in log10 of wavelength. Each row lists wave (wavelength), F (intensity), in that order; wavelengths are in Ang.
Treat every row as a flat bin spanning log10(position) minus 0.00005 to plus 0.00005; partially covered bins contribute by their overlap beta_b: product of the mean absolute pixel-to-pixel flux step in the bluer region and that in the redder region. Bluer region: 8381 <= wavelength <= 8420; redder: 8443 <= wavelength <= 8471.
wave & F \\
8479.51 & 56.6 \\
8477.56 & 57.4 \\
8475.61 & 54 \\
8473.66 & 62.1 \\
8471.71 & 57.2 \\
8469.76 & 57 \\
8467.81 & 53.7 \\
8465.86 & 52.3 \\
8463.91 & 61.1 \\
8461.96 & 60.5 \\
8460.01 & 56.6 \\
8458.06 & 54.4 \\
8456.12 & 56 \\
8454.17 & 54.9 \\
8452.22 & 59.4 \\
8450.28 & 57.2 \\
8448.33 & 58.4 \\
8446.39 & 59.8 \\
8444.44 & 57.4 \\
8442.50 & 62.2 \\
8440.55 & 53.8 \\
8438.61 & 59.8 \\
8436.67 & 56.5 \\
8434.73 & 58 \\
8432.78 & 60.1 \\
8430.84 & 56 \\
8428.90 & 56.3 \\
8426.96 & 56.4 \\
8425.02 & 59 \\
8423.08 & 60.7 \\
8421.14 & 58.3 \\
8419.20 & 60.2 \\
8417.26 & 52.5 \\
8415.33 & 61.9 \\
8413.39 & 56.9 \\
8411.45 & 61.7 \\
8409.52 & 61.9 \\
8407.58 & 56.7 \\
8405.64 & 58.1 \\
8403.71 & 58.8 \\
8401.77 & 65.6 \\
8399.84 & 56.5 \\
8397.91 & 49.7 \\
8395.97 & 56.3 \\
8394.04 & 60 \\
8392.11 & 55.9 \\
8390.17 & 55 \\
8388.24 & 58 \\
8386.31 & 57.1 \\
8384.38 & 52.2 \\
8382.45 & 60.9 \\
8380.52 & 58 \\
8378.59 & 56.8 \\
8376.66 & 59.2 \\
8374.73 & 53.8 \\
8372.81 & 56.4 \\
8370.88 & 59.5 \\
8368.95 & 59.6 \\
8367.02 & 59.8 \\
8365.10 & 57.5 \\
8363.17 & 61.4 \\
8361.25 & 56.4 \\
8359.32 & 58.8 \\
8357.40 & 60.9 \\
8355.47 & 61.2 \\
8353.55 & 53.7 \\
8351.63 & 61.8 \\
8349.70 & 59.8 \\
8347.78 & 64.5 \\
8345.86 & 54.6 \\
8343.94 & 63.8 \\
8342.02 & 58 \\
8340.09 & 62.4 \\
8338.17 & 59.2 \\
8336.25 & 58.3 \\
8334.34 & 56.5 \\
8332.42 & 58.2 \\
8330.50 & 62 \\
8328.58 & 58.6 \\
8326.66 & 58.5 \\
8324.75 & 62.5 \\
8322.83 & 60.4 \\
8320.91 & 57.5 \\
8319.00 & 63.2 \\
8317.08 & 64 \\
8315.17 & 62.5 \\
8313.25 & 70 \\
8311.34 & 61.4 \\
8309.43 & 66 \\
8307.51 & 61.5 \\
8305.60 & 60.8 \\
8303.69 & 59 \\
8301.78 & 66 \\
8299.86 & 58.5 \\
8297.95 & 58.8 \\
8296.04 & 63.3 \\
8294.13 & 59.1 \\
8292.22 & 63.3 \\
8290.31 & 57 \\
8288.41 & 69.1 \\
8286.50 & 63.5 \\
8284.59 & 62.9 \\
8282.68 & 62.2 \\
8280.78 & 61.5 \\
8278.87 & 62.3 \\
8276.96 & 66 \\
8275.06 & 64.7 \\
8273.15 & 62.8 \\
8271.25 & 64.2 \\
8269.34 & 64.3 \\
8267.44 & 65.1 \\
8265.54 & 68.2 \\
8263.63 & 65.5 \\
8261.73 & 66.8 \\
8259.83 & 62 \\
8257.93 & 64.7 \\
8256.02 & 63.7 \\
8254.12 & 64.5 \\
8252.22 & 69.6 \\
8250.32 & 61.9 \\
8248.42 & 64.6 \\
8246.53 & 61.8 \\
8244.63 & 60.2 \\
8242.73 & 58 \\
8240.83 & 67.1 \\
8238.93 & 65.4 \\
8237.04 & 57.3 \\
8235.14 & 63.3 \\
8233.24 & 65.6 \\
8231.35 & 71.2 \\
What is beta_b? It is 13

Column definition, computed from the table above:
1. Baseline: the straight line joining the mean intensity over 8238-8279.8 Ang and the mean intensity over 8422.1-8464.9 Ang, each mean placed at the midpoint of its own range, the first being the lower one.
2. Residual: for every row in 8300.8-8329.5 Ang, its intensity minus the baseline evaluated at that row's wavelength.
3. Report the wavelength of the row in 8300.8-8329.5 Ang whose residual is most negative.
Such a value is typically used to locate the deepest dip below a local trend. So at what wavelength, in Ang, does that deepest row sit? 8320.91 Ang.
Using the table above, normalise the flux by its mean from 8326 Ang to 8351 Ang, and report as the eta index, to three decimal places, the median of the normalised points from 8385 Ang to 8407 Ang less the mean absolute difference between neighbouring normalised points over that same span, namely 0.887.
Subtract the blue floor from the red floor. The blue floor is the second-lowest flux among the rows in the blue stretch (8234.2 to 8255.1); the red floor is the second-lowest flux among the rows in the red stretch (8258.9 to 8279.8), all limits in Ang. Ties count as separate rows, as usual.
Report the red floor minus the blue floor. 4.3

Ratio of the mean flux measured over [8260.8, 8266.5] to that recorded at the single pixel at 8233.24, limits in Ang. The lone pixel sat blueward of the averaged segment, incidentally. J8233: 1.02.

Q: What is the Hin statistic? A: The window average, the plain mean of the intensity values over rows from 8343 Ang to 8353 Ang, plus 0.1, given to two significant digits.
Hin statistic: 61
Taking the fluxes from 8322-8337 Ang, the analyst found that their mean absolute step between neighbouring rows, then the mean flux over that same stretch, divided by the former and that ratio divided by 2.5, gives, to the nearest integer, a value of 10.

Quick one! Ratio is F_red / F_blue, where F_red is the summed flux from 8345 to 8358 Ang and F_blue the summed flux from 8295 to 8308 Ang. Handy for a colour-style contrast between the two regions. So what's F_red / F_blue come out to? 0.97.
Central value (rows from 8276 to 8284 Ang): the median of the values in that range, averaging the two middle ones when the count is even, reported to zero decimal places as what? 62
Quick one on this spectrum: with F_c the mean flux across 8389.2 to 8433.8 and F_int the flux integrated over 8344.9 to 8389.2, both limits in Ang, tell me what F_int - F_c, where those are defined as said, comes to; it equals 2527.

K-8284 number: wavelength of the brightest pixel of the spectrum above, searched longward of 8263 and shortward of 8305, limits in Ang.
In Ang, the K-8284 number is 8288.41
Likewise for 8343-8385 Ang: 8347.78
